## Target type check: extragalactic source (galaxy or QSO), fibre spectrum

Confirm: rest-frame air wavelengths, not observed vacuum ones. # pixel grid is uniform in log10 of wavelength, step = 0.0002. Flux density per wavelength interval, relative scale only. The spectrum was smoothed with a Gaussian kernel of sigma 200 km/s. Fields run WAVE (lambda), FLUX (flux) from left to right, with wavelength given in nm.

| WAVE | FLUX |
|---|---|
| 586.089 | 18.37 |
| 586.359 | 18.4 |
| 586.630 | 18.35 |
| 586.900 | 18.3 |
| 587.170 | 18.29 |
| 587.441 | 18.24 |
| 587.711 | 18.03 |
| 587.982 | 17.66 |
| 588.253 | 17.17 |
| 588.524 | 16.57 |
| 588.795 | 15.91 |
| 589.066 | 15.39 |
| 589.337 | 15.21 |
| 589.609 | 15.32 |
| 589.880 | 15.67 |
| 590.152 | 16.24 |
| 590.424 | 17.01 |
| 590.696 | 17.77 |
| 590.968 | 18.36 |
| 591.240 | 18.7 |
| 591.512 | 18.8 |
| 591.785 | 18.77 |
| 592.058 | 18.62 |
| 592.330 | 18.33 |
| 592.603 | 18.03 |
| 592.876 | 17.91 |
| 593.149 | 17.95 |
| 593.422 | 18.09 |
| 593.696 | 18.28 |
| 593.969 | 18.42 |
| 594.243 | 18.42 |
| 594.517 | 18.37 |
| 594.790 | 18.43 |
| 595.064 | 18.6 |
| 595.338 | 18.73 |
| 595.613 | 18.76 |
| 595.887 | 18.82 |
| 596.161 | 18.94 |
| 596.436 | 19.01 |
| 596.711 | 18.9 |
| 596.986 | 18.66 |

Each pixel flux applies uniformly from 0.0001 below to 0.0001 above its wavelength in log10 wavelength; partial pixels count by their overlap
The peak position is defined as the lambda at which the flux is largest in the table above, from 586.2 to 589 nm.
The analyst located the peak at 586.359 nm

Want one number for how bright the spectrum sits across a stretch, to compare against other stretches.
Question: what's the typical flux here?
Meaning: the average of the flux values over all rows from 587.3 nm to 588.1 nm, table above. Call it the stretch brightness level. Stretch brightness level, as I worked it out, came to 17.98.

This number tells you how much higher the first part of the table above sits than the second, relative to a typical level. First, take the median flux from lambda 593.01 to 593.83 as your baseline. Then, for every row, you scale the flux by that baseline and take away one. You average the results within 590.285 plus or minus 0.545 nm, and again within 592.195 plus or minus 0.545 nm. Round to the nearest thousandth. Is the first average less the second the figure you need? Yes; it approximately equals -0.098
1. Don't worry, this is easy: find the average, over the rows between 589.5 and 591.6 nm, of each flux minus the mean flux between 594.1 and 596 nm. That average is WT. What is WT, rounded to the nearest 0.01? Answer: -1.36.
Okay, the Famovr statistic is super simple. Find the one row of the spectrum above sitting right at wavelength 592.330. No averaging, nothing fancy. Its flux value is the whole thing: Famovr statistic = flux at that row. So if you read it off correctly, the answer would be 18.33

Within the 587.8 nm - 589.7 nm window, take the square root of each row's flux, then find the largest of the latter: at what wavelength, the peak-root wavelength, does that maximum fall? 587.982 nm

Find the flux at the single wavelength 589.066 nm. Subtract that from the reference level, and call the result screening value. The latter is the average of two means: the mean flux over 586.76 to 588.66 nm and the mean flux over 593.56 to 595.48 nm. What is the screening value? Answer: 2.7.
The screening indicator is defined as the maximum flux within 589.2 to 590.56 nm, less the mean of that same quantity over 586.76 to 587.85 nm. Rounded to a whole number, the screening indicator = -1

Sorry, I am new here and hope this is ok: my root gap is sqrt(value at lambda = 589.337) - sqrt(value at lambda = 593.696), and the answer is -0.38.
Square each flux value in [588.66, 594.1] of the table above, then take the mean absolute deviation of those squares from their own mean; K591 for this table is 39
